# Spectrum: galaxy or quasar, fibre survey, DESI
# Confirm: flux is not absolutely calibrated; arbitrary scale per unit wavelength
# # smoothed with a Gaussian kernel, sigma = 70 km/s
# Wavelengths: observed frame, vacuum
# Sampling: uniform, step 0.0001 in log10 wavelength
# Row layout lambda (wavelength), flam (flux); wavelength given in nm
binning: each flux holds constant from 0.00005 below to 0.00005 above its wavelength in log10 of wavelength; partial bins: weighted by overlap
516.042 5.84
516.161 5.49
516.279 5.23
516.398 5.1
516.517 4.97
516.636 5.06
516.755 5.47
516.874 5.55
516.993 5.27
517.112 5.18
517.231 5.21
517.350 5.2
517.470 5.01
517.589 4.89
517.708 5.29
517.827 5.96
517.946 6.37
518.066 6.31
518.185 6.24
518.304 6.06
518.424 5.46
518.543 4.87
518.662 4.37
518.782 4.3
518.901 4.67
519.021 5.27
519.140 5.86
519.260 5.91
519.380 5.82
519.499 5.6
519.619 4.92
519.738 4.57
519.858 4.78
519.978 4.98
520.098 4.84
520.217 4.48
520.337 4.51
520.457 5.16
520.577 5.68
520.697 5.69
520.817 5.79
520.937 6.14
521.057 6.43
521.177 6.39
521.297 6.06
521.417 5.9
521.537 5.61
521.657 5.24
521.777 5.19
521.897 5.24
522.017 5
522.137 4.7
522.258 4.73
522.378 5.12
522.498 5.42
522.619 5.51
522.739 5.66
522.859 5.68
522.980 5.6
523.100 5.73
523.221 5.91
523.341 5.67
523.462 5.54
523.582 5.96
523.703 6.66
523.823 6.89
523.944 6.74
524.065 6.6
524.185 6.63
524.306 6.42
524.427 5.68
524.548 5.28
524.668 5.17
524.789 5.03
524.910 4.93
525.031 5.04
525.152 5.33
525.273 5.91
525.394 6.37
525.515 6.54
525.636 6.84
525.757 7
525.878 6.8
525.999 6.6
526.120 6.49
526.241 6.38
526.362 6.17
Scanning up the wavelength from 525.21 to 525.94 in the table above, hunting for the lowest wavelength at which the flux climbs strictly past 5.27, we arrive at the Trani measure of 525.273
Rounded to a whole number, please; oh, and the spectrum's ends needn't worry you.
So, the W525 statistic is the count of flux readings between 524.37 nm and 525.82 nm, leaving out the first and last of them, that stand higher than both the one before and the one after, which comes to 0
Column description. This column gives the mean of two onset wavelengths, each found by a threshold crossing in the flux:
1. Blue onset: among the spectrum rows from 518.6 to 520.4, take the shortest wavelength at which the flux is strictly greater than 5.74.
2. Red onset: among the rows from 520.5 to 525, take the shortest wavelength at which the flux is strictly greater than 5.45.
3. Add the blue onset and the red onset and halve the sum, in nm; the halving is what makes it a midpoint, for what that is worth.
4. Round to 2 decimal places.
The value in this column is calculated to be 519.86 nm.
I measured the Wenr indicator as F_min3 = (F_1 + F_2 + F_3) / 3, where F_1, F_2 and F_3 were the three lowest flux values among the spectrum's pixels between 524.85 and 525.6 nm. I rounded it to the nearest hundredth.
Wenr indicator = 5.10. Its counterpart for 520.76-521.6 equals 5.77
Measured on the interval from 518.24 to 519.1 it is 4.45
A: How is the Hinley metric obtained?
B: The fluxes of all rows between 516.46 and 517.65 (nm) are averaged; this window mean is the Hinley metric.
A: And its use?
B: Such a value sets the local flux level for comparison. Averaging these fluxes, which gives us 5.18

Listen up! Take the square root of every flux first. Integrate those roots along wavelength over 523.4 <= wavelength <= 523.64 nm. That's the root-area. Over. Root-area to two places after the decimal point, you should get 0.58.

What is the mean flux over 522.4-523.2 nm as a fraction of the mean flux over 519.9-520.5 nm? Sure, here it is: 1.17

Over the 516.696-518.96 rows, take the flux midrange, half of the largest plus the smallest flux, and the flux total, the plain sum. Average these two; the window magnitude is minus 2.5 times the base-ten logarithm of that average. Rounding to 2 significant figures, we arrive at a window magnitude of -4.3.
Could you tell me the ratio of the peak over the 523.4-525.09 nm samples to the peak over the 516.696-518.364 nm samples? 1.08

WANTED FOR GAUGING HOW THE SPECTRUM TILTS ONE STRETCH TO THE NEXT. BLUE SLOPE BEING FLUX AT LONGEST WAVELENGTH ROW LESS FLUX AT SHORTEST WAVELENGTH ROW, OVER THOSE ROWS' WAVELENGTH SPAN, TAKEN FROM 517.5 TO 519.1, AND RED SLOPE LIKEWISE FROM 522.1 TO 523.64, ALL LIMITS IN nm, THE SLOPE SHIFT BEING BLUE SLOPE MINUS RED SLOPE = -0.6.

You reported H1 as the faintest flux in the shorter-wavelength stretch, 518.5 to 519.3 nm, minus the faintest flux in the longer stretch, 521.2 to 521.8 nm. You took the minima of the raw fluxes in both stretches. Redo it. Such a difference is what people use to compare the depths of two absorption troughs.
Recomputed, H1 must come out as -0.9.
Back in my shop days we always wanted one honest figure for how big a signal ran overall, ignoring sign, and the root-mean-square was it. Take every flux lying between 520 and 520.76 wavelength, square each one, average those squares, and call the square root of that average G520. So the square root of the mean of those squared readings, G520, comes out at 5.1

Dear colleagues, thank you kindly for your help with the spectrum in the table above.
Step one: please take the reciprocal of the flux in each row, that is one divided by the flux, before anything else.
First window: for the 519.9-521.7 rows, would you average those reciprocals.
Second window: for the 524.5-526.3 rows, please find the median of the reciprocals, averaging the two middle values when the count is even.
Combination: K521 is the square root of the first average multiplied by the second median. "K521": 0.170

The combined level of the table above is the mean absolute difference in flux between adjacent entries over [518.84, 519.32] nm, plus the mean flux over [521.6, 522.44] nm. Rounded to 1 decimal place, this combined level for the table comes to 5.4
